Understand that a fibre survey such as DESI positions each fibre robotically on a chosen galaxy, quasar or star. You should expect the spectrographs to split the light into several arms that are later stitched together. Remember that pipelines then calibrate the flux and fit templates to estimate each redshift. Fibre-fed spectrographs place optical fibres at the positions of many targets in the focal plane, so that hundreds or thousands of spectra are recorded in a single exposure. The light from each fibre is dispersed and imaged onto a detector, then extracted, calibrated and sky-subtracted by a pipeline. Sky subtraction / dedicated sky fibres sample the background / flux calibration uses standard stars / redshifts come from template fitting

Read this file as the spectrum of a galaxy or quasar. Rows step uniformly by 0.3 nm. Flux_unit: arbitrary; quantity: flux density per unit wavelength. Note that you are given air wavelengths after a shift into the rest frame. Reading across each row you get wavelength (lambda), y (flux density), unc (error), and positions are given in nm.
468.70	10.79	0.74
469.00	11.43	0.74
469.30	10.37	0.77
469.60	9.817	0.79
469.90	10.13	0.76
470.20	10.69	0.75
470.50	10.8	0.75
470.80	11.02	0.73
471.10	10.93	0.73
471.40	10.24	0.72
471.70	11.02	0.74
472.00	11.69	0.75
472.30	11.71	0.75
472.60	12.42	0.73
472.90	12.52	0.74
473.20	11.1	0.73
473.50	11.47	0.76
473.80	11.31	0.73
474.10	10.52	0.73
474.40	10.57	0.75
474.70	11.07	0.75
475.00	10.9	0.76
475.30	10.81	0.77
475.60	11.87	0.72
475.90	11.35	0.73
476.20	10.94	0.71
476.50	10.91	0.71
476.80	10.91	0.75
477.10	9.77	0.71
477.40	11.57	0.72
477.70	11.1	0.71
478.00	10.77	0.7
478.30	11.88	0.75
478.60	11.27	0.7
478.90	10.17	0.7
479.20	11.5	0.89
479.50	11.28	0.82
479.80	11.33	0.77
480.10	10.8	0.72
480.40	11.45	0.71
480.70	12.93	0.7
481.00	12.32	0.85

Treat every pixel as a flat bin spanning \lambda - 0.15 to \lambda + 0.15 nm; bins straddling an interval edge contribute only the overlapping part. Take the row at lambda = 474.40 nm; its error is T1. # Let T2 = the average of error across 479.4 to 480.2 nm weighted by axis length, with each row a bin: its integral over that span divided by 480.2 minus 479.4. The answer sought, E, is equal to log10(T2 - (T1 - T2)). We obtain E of -0.102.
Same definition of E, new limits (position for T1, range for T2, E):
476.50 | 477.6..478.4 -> -0.138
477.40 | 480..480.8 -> -0.155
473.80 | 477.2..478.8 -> -0.155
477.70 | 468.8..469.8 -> -0.086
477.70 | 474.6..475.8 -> -0.103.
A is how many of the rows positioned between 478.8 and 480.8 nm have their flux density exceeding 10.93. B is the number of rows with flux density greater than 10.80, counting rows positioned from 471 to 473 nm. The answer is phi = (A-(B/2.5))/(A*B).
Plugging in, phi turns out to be 0.087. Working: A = 5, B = 6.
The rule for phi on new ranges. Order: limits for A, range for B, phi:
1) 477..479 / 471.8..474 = 0.043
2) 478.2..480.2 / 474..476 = 0.120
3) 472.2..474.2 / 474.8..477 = 0.076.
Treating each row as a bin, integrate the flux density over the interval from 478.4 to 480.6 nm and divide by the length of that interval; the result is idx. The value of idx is 11.2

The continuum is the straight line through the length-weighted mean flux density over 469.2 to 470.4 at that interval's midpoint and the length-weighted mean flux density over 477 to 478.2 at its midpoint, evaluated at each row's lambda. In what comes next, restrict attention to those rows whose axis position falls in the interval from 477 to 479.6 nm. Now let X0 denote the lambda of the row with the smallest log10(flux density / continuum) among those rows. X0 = 477.10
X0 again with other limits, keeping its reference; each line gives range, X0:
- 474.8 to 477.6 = 477.10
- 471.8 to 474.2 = 474.10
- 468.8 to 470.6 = 469.60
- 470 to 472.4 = 471.40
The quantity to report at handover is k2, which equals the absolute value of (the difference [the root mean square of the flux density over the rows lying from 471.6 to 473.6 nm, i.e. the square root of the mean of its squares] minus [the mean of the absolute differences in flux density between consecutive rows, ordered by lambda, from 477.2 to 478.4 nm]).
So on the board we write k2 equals 11.1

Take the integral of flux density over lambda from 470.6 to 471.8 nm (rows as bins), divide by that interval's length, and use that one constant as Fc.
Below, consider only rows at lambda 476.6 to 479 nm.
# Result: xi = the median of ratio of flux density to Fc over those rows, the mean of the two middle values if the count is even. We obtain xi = 1.02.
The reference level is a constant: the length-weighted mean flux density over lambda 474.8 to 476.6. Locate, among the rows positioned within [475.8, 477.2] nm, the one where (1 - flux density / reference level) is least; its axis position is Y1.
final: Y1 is 475.90 nm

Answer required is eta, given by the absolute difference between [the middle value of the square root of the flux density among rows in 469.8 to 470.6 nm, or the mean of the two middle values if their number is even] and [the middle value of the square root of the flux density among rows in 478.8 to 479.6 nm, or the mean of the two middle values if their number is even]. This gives 0.089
